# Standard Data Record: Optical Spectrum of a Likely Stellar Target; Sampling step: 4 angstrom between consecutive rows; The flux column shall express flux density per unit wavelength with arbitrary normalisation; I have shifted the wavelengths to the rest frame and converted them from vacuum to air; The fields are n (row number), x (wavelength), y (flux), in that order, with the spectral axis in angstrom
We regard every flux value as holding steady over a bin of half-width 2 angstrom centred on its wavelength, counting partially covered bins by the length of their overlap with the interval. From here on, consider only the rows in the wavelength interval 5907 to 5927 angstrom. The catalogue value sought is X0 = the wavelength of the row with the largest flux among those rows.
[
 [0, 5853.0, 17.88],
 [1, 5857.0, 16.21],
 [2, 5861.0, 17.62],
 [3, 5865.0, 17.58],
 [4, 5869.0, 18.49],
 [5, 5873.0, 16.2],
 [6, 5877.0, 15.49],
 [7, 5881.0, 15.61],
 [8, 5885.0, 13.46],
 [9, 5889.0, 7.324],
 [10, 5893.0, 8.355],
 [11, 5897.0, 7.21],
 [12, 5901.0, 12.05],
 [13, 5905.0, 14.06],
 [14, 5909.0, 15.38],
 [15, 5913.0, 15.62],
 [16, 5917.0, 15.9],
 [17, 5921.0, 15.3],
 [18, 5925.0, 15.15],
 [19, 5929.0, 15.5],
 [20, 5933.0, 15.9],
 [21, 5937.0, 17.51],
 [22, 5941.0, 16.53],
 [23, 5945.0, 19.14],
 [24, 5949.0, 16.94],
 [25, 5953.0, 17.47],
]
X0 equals 5917.0 angstrom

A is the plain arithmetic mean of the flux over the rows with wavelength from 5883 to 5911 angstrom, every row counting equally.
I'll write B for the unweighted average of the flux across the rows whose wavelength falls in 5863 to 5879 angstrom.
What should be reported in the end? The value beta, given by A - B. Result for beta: -6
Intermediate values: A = 11.1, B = 17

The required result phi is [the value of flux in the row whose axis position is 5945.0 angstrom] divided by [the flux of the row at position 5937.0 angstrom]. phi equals 1.09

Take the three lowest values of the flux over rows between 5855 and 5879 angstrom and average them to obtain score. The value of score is 16.0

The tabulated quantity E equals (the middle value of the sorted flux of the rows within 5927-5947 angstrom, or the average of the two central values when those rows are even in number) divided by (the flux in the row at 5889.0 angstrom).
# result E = 2.26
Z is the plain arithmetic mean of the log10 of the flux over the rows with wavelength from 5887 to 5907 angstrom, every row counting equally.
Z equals 0.97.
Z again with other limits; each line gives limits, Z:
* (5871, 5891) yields 1.12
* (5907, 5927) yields 1.19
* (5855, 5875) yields 1.24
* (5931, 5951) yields 1.23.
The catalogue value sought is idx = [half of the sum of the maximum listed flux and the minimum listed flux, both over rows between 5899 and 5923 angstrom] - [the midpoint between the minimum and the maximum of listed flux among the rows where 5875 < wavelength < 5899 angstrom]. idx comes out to 2.6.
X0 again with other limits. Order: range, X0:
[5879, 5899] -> 5881.0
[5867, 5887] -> 5869.0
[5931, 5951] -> 5945.0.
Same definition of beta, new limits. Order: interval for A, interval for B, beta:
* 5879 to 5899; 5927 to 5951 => -7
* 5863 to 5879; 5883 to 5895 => 7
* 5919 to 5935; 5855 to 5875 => -2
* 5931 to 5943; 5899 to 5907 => 4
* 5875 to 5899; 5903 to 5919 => -4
